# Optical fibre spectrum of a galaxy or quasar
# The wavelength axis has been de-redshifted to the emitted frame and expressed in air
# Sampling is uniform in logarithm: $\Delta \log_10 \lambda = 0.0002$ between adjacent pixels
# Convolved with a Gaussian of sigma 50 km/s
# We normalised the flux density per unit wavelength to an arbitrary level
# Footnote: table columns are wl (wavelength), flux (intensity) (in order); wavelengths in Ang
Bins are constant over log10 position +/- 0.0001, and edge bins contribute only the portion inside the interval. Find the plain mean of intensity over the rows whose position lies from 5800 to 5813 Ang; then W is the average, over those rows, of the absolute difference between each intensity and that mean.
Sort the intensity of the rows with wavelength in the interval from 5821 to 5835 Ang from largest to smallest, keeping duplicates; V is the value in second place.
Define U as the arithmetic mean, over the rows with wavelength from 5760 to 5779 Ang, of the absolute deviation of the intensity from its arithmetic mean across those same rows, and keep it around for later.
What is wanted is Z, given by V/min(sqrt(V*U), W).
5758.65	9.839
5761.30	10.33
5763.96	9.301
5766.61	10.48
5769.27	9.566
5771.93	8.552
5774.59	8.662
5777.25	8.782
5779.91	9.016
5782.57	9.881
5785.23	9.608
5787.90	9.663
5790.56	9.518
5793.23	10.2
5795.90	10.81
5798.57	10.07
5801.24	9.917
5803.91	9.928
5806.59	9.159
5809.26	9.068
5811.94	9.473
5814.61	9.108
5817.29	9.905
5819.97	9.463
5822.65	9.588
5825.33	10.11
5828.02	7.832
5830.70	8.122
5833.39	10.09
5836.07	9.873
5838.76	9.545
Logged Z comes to 30.5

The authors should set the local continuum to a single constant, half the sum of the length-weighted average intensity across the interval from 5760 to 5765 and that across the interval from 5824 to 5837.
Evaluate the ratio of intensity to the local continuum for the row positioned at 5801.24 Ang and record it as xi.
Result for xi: 1.04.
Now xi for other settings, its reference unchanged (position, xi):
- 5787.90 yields 1.02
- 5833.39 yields 1.06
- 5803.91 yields 1.04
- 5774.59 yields 0.91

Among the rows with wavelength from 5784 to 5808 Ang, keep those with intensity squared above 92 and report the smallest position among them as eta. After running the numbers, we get 5785.23 Ang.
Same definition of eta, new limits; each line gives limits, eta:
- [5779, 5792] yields 5782.57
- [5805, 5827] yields 5817.29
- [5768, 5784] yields 5782.57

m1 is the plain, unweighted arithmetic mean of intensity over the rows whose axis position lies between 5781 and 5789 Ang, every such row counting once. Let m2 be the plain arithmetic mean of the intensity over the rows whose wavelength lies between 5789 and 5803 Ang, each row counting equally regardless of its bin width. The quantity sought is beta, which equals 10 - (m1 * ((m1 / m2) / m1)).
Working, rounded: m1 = 9.72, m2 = 10.1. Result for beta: 9.04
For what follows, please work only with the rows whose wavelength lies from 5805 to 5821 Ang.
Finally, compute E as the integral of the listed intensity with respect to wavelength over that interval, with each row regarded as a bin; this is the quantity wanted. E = 150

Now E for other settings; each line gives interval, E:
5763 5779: 147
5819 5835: 147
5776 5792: 151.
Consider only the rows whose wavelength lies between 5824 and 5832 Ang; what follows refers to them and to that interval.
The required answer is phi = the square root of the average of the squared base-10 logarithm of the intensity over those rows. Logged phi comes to 0.94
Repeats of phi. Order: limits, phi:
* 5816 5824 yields 0.98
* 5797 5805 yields 1.00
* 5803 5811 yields 0.97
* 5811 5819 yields 0.98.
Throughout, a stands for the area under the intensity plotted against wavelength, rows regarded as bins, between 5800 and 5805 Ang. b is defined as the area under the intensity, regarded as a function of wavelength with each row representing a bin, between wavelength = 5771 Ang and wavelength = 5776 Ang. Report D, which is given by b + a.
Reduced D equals 93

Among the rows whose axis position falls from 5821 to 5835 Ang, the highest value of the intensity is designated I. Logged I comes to 10.11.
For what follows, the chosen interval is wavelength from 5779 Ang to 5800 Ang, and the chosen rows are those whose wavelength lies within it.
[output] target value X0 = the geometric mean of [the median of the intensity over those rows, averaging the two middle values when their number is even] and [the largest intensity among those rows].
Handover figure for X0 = 10.3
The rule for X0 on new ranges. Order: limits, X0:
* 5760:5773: 10.0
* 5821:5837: 9.9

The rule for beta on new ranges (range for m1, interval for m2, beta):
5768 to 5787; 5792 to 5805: 9.10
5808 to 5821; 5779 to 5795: 9.03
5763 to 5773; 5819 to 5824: 9.01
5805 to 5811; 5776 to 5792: 9.03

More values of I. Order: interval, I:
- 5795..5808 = 10.81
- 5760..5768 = 10.48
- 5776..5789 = 9.881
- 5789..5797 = 10.81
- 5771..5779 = 8.782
